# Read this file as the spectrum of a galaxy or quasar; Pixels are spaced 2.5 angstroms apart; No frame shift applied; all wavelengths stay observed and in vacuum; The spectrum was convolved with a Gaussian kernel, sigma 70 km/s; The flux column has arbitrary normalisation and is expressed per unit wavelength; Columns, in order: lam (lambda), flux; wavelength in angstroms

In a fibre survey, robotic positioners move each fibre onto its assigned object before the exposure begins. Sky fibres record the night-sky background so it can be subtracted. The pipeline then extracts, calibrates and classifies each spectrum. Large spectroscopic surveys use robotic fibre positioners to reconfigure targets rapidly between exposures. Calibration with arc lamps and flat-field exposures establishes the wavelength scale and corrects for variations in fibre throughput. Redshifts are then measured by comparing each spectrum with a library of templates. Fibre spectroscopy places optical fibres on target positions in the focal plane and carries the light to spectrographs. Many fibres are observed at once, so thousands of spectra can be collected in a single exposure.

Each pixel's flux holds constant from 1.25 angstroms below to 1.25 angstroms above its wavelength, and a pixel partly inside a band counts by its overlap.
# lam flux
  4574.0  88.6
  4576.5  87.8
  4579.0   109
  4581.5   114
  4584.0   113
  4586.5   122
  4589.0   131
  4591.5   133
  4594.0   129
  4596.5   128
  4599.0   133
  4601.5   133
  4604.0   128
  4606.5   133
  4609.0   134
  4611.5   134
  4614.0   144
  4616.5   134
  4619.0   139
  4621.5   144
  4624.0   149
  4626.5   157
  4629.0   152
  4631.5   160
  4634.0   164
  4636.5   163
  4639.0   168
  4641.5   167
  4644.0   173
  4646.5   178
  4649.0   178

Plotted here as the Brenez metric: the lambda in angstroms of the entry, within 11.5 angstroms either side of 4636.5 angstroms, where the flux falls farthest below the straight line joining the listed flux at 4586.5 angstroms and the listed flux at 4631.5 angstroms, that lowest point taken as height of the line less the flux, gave 4629.0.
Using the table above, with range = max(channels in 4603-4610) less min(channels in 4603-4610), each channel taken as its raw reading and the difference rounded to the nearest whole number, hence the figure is 6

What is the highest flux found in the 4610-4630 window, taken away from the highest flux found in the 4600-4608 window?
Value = -24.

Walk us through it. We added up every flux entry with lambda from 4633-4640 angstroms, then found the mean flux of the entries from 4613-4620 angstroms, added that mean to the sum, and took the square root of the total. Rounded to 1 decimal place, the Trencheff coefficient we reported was 25.2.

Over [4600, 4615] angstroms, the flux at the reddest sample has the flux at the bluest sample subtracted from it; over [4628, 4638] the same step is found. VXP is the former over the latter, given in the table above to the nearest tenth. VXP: 1.0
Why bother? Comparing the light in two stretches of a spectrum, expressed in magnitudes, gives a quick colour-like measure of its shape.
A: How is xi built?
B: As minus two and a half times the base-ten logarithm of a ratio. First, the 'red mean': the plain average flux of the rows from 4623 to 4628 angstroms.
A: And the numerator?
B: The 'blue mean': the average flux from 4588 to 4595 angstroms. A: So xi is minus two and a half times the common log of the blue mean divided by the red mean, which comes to 0.17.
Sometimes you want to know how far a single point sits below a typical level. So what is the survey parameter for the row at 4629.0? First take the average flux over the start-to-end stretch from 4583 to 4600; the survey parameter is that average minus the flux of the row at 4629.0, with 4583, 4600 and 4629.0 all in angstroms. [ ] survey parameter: -25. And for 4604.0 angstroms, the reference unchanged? -1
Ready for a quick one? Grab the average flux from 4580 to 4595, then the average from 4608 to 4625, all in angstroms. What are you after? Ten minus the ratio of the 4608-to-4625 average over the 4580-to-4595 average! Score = 8.87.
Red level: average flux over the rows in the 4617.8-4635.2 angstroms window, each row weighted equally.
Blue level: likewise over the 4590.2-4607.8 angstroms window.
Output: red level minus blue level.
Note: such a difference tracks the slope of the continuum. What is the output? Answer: 21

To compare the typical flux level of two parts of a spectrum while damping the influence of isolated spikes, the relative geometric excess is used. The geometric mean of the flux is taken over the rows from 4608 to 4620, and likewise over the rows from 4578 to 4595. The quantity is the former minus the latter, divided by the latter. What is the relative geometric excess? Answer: 0.13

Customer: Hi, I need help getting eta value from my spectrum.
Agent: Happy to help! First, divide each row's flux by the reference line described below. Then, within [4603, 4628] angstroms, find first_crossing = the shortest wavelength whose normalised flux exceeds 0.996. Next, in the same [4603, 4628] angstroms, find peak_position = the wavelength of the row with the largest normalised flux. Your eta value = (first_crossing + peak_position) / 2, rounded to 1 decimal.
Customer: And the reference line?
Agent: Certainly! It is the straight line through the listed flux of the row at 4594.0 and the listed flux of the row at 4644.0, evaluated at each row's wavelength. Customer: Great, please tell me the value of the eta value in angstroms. 4626.5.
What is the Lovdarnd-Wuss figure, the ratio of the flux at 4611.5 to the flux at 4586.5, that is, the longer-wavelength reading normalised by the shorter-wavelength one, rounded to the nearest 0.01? 1.10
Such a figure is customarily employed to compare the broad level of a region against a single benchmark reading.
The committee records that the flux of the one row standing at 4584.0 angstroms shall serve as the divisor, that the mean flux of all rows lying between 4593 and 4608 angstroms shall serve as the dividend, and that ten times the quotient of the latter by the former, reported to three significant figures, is 11.6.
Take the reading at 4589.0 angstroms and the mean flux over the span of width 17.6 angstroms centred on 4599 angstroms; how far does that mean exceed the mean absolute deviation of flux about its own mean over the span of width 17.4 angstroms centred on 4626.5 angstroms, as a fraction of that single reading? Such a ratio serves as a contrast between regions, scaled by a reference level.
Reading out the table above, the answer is 0.9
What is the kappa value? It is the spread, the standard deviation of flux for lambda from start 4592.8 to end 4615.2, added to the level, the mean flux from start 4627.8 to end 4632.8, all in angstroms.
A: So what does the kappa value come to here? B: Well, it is 161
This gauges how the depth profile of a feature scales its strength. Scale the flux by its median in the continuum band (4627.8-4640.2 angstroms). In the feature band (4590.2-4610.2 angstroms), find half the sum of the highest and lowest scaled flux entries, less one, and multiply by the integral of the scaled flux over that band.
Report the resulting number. -3.2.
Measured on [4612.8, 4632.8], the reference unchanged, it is -1.8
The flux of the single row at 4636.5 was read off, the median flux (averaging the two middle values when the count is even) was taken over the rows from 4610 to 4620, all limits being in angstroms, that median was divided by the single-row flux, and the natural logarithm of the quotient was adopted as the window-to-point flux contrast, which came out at -0.18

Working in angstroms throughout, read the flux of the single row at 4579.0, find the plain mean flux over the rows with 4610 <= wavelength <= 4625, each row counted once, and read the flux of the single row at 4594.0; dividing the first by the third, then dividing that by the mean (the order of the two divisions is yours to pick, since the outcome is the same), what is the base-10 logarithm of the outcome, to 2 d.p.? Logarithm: -2.22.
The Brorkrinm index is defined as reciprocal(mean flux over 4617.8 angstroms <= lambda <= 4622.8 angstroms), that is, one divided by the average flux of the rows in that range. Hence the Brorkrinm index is 0.0071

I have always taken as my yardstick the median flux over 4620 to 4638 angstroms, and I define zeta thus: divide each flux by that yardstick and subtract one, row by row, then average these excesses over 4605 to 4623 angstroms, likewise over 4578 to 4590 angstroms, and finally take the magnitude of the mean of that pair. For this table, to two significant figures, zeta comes 0.19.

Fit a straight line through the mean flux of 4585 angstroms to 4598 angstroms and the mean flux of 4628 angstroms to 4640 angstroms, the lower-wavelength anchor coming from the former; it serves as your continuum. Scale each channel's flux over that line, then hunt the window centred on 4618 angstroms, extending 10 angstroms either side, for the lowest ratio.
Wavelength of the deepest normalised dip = 4616.5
